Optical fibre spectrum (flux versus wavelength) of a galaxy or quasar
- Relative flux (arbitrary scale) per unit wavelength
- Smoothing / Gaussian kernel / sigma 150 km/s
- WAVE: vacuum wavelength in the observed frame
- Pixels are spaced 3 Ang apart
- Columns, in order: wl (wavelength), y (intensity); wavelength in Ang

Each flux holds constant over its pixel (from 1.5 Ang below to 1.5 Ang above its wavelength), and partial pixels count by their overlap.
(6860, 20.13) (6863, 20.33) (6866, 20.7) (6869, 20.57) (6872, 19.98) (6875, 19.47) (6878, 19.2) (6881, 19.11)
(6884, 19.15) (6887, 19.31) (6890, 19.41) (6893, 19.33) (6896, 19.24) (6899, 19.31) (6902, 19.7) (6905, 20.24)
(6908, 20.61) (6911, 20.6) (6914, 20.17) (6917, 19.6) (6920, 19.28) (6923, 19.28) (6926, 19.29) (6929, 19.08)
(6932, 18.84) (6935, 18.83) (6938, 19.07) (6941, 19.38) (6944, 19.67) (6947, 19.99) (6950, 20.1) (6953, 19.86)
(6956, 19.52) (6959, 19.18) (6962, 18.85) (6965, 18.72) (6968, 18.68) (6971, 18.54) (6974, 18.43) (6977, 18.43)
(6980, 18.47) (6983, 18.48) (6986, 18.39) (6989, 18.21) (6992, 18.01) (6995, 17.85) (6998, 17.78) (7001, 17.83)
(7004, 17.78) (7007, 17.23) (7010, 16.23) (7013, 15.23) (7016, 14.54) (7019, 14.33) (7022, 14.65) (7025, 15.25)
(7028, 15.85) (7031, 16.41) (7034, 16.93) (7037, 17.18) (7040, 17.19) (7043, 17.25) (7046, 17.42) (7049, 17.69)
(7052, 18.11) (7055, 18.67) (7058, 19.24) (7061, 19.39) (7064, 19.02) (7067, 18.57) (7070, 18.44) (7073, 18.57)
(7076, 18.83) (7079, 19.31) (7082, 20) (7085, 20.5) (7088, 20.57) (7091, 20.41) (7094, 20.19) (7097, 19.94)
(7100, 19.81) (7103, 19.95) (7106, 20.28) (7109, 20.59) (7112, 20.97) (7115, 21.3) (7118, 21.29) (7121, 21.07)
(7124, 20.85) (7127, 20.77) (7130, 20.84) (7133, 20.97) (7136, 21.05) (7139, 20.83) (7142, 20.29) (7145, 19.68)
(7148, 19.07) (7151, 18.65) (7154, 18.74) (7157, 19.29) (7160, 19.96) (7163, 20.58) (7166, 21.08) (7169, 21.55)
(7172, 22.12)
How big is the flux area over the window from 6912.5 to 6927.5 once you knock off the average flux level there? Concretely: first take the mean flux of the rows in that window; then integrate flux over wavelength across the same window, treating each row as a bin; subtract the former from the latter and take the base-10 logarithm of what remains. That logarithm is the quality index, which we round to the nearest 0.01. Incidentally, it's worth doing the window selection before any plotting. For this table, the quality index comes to 2.44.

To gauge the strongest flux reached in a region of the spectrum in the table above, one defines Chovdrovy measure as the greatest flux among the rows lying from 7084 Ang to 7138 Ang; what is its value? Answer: 21.3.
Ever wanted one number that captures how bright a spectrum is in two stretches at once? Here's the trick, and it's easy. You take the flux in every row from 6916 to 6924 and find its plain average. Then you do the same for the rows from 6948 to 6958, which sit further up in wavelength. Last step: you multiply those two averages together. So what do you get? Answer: 384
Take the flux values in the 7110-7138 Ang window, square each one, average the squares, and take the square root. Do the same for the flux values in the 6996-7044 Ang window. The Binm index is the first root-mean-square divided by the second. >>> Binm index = 1.28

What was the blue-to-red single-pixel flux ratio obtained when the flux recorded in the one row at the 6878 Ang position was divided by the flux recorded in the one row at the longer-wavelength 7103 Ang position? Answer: 0.96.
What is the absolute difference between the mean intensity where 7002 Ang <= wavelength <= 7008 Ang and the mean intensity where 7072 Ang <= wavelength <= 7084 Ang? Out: 1.7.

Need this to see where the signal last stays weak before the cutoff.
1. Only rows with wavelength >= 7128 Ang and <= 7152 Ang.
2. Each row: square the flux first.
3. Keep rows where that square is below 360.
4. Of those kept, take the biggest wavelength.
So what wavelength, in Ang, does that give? 7151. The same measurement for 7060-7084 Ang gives 7076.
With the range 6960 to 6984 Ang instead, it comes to 6983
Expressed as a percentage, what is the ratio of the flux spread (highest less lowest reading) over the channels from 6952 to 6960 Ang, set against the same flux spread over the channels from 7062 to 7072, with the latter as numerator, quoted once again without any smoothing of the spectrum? 85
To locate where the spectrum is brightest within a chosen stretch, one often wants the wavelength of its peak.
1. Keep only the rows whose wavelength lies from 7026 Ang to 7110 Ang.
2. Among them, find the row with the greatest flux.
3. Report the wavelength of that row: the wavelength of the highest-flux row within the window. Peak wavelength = 7109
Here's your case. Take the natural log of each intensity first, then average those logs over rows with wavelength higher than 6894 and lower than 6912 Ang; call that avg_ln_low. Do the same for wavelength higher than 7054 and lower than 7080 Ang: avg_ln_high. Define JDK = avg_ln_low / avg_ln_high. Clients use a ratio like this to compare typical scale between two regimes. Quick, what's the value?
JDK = 1.02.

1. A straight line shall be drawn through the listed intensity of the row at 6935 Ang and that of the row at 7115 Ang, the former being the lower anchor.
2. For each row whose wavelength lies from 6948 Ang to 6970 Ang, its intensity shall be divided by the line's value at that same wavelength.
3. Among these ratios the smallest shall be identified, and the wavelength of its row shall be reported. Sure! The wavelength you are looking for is 6968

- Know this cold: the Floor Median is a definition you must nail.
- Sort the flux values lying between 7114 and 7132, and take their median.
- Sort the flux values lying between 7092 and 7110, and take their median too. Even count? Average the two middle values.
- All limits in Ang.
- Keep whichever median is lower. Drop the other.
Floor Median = 20.1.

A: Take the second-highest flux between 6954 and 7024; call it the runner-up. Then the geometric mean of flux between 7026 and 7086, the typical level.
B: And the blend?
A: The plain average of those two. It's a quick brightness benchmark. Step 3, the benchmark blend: 18.7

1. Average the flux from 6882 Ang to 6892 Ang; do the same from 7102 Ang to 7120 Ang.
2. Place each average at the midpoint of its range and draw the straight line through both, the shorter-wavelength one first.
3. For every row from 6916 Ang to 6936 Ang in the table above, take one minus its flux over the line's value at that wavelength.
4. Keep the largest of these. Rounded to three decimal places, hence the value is 0.039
